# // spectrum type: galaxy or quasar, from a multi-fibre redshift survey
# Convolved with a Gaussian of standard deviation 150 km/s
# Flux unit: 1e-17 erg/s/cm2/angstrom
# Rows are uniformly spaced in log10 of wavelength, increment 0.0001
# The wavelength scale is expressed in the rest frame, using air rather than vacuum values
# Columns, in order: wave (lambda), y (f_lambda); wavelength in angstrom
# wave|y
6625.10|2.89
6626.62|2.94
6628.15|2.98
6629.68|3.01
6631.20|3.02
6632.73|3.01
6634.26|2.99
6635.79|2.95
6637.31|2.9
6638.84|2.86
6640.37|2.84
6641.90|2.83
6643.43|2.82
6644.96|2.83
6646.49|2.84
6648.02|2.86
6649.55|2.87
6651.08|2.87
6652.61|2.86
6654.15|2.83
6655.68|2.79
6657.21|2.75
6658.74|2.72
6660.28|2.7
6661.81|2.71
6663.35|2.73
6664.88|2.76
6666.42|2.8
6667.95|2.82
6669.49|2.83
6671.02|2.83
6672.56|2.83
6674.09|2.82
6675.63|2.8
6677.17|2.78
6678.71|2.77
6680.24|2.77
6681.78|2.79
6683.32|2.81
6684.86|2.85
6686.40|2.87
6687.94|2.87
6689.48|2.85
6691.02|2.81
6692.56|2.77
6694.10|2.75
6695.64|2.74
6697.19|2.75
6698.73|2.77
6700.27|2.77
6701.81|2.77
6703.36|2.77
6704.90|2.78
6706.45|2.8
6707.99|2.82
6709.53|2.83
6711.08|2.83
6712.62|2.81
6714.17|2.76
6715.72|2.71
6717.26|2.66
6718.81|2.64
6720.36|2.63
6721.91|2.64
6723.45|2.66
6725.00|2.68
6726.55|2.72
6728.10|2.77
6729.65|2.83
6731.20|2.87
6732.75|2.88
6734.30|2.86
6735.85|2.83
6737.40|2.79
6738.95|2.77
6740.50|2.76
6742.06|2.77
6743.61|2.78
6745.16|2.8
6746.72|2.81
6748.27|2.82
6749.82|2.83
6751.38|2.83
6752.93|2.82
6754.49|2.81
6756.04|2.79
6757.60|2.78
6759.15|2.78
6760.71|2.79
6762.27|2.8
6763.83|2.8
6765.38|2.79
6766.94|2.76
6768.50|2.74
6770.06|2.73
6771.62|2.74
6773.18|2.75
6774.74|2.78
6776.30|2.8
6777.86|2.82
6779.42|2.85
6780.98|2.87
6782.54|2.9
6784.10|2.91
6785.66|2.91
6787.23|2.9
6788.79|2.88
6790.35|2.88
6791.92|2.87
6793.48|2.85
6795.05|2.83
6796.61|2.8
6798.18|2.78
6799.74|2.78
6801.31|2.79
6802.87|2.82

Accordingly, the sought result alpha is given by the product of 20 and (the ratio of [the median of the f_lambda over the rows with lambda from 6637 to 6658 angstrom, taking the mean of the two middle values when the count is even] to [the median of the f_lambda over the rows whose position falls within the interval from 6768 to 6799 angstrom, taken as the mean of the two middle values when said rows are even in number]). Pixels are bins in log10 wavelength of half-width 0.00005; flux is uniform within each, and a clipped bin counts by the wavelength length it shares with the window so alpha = 20.0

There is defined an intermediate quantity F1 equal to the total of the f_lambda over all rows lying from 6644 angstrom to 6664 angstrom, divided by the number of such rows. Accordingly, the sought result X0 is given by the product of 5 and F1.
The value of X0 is 14.0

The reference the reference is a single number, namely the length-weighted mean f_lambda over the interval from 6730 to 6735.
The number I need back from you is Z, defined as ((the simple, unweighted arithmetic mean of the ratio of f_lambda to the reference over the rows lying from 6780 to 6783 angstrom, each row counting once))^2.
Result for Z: 1.01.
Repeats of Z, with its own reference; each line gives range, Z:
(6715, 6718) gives 0.88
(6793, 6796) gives 0.98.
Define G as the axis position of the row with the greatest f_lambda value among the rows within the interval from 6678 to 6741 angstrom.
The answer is 6732.75 angstrom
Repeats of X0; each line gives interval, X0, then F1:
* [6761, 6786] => 14.0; 2.81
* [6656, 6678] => 13.9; 2.78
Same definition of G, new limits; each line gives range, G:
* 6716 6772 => 6732.75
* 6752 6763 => 6752.93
